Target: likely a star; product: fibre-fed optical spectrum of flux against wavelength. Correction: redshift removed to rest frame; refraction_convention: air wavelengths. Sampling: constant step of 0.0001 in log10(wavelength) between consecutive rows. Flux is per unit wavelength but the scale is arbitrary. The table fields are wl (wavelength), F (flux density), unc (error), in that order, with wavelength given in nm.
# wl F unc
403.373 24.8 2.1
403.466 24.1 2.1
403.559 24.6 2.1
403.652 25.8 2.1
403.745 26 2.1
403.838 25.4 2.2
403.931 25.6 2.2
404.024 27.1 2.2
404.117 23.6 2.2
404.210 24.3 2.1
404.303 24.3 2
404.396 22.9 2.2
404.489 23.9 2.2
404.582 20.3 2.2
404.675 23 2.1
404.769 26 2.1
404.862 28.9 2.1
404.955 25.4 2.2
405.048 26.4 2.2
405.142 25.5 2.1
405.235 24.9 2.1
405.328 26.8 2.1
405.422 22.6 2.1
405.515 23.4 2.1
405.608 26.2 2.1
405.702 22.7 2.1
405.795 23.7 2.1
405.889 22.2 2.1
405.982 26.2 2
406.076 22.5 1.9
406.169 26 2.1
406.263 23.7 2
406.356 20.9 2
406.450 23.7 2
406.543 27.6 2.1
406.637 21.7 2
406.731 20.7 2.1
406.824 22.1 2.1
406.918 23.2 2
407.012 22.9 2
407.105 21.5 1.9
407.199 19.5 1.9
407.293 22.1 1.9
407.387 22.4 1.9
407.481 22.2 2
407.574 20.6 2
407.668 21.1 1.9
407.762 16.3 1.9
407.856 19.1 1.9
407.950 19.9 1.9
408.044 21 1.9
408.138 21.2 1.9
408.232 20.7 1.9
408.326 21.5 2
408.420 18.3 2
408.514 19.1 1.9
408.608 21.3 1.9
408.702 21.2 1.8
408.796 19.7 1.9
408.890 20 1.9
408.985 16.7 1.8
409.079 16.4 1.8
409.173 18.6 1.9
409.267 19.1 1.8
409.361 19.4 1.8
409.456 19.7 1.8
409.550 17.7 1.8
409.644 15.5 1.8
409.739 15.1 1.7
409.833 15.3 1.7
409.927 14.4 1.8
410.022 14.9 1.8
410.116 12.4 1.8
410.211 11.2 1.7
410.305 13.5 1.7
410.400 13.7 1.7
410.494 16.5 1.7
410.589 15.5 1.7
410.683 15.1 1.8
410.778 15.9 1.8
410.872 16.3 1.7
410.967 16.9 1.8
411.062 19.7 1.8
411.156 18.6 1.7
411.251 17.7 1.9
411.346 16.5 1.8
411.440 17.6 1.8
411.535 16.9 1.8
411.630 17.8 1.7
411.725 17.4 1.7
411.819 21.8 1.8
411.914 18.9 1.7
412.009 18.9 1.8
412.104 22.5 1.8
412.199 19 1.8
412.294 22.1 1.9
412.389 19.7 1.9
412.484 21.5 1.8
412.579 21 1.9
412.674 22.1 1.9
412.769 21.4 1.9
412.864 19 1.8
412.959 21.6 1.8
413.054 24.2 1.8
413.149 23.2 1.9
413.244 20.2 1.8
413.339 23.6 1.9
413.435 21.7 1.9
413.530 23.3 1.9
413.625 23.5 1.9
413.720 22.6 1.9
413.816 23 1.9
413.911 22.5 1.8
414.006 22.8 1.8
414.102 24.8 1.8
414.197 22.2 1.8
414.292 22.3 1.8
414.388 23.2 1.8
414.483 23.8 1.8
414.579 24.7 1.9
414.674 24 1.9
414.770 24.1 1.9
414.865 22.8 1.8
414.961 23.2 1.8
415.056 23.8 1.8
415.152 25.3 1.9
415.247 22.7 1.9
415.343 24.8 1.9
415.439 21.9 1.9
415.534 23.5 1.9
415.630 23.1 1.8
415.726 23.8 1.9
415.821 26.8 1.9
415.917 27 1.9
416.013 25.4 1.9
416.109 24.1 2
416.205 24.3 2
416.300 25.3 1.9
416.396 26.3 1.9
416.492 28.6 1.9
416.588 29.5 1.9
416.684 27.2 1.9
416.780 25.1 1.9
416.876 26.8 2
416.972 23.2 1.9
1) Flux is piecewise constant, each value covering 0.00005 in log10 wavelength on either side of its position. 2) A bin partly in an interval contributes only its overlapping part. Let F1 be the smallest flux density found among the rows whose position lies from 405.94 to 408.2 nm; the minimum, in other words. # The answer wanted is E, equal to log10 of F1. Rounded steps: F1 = 16.3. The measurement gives 1.21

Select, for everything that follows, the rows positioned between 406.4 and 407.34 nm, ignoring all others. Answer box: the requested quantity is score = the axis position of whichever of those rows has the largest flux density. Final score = 406.543 nm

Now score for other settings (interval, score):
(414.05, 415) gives 414.102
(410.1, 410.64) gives 410.494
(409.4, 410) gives 409.456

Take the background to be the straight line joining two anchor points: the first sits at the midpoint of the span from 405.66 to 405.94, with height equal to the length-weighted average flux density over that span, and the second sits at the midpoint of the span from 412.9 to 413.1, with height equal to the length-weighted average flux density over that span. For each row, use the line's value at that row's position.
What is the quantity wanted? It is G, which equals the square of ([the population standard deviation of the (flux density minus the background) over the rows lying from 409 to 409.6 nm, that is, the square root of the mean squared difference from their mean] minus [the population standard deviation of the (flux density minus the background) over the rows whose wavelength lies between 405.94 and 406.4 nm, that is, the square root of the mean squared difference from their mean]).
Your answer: 0.81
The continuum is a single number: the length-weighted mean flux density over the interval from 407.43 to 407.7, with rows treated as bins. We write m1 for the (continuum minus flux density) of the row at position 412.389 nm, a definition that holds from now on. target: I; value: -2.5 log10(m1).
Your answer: -0.6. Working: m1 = 1.7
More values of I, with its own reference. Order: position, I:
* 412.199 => -0.9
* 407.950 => -0.4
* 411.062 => -0.6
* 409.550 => -1.4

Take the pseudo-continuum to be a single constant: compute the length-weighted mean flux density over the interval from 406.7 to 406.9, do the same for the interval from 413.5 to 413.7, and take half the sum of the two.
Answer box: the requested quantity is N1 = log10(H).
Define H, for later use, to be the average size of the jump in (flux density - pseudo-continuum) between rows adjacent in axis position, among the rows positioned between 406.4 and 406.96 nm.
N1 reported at 0.42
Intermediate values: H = 2.66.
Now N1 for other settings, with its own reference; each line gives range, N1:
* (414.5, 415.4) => 0.07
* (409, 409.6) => 0.03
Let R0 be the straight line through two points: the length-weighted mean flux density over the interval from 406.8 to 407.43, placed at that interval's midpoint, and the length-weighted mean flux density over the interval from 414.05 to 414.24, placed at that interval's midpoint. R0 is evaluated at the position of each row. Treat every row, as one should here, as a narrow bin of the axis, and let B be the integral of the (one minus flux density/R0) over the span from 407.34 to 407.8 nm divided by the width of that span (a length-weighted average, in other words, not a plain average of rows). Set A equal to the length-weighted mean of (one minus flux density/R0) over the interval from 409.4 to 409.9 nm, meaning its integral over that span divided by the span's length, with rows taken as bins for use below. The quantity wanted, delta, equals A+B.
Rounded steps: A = 0.26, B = 0.06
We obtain 0.33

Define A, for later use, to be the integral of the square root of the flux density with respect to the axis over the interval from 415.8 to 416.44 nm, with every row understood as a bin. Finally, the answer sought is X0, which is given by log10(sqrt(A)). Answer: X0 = 0.25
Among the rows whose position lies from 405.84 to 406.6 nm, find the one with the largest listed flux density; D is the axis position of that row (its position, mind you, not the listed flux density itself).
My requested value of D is 406.543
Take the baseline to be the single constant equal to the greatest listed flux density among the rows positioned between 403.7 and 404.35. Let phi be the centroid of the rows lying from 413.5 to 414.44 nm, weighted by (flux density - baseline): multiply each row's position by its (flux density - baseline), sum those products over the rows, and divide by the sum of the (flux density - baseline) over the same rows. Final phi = 413.97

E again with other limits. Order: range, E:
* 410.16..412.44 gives 1.05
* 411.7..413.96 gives 1.24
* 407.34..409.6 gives 1.21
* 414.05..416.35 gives 1.34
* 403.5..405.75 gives 1.31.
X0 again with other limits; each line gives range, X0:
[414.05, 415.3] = 0.39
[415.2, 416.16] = 0.34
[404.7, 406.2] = 0.44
